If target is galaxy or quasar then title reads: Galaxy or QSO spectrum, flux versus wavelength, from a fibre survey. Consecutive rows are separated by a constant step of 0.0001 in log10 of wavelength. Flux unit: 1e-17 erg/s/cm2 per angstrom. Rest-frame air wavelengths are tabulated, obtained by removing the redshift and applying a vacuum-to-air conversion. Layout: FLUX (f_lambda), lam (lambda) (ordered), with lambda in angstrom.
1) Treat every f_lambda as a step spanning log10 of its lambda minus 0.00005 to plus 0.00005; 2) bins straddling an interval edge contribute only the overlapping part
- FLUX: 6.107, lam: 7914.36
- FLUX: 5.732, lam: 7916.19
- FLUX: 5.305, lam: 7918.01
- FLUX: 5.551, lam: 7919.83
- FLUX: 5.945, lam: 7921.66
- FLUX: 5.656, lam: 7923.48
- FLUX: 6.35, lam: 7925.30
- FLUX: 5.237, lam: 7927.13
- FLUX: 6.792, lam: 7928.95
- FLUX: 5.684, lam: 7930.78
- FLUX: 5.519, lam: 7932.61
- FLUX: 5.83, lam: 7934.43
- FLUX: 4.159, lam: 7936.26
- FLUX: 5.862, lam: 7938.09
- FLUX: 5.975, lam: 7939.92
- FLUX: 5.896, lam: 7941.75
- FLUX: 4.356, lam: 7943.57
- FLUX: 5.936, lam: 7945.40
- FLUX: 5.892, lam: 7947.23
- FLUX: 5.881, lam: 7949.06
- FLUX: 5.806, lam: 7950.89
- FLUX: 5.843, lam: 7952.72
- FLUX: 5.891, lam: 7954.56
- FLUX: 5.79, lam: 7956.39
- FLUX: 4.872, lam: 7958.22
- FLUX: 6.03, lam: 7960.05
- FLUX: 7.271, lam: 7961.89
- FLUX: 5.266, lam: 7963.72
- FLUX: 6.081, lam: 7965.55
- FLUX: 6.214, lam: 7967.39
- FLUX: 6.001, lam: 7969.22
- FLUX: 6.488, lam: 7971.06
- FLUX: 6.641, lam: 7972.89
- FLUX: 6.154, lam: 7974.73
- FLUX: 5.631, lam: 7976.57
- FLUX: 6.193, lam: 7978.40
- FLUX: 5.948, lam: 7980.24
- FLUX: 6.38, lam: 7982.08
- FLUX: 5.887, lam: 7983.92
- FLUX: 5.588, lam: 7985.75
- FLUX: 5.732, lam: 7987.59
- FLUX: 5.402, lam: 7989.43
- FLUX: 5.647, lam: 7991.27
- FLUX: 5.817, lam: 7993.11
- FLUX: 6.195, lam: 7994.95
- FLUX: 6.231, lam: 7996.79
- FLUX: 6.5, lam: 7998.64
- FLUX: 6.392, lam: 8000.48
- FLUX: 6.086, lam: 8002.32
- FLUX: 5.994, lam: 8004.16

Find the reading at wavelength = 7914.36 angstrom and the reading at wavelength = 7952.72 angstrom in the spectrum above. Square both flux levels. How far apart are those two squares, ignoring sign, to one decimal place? 3.2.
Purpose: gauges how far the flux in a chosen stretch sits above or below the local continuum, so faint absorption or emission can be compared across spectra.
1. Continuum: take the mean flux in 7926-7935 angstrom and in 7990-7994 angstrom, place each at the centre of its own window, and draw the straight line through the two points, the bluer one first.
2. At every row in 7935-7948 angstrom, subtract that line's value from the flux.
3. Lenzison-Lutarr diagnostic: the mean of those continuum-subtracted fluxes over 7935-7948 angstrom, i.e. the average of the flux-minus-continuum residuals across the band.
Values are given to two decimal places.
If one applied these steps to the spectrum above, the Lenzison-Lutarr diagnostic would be -0.36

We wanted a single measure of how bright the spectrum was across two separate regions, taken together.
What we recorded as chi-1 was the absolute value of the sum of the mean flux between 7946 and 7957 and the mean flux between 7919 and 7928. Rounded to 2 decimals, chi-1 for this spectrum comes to 11.60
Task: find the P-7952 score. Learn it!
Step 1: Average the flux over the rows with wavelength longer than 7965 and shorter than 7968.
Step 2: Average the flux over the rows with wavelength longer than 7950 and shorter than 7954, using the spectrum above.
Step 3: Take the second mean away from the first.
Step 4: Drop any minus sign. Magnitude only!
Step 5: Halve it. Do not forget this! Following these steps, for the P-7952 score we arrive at 0.16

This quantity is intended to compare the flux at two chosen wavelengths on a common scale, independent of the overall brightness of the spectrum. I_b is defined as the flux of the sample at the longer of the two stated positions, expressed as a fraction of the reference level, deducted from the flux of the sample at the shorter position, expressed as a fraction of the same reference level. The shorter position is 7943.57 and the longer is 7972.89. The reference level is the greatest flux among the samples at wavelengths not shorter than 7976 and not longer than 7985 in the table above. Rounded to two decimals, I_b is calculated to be -0.36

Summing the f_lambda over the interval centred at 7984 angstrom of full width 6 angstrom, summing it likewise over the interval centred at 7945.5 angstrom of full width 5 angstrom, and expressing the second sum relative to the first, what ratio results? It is 0.91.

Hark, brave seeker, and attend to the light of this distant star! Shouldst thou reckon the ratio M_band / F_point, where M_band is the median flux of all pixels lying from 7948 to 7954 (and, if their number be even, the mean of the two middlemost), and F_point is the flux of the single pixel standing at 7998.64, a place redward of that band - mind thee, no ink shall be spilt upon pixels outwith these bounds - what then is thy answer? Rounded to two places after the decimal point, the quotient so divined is 0.90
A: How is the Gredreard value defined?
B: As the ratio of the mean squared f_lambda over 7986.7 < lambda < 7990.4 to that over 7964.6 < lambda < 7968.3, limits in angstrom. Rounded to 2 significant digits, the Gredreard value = 0.82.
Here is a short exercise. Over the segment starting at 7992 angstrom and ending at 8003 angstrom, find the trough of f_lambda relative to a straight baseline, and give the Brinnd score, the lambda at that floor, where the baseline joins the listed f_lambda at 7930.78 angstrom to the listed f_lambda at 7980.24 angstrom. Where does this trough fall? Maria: 7993.11 angstrom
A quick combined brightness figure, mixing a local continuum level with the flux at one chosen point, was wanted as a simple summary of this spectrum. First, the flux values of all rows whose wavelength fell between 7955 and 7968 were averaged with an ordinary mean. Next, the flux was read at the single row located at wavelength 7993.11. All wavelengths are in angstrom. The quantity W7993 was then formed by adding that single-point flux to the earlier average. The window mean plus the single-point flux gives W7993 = 11.7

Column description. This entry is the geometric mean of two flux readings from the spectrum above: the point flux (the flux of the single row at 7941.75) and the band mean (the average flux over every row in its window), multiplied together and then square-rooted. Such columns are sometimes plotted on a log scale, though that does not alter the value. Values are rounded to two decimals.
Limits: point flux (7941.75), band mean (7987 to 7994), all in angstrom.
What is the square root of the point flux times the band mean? 5.77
